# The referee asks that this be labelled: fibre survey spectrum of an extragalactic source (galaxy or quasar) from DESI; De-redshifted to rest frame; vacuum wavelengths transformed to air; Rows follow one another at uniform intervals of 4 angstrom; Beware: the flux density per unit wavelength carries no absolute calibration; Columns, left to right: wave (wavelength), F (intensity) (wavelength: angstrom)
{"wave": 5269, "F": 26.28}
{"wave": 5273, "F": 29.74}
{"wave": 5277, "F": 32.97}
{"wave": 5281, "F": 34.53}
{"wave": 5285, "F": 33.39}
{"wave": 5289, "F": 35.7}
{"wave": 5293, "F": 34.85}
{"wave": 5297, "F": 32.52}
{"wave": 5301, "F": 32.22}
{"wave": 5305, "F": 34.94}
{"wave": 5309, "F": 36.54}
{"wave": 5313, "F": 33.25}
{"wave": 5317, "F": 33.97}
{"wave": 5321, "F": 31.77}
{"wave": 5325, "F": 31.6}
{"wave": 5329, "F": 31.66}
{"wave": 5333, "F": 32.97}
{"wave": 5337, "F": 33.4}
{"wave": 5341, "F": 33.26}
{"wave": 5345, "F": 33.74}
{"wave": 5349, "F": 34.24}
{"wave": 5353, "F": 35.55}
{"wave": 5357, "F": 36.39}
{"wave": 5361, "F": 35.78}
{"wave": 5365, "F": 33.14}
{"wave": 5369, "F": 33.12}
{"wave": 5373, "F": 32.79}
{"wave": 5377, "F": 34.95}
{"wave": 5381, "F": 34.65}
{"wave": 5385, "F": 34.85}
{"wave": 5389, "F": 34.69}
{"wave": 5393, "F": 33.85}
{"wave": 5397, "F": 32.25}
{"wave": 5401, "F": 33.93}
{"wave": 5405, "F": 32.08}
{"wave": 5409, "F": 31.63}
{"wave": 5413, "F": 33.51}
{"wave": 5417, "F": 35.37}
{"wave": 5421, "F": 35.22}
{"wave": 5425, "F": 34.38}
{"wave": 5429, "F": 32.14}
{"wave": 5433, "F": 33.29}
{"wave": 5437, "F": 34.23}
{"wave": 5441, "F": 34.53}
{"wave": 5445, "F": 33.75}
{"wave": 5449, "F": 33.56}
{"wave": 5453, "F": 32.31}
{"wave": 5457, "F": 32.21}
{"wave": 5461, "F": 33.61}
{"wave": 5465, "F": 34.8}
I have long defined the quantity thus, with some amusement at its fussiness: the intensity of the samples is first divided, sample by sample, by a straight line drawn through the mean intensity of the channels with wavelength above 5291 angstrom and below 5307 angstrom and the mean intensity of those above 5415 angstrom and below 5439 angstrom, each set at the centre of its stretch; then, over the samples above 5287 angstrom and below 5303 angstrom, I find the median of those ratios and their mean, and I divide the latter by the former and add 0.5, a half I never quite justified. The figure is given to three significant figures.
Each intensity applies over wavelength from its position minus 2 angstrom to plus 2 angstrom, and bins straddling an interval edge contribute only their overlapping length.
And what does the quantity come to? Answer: 1.50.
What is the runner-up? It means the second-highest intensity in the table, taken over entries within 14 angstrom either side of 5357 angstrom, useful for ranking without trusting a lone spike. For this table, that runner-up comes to 35.78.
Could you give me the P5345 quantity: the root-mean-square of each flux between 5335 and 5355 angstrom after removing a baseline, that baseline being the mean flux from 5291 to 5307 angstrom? 0.92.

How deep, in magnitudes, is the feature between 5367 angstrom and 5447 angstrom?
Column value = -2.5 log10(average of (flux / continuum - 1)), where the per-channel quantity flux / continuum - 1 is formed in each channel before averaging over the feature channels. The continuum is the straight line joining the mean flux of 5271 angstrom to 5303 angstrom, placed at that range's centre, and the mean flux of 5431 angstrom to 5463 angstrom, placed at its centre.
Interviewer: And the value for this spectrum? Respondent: 4.9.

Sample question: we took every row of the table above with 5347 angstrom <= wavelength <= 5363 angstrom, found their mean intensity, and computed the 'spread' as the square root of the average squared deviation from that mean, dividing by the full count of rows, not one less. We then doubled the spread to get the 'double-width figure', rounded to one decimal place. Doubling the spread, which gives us 1.6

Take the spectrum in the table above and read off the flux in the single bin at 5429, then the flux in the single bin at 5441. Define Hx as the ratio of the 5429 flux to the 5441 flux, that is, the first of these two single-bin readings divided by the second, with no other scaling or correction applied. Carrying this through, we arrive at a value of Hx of 0.93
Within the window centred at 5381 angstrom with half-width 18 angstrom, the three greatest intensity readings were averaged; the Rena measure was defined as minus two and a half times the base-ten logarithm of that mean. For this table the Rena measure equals -3.85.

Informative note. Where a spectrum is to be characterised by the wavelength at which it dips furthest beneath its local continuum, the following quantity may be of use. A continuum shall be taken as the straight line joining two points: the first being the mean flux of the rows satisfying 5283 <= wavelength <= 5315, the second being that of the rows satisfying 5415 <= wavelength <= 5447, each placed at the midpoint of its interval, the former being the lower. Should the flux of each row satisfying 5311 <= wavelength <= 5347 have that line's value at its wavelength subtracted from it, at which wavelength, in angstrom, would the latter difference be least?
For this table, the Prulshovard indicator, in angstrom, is 5325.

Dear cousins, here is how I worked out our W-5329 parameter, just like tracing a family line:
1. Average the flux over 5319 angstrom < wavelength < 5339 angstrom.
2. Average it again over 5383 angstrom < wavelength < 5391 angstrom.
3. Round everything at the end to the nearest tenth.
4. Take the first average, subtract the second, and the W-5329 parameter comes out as -2.5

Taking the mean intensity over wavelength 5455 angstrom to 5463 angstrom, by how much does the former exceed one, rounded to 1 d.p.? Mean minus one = 31.9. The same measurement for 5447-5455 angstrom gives 31.9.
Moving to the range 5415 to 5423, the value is 34.3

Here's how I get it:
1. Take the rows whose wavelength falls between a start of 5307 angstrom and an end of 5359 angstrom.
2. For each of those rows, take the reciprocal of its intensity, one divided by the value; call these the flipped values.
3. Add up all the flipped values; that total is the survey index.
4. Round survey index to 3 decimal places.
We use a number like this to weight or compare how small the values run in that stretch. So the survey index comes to 0.386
